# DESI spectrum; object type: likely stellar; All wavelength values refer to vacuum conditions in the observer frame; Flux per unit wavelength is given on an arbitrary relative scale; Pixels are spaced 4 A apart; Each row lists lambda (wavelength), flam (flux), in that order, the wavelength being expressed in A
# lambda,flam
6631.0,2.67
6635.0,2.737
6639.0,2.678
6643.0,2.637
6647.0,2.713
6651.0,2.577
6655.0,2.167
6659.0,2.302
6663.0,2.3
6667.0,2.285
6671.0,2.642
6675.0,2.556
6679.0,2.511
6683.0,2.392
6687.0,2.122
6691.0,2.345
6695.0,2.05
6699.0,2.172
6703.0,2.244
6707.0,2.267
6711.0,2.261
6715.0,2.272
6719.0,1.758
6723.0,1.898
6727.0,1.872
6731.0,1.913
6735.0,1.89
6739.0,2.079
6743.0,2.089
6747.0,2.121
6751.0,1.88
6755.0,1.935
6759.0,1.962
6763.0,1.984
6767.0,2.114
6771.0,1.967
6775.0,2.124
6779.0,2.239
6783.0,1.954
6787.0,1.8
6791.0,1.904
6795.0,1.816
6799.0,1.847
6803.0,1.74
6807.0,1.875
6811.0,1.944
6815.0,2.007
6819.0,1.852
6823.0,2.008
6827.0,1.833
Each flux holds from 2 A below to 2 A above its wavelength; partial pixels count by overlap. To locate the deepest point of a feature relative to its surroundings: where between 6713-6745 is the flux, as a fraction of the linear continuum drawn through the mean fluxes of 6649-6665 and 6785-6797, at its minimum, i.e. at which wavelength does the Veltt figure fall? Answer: 6719.0 A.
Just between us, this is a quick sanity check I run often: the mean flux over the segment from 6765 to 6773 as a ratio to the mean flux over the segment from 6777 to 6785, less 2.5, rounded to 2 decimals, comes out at -1.53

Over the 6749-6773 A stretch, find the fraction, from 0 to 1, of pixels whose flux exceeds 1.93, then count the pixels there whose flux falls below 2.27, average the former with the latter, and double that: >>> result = 6.8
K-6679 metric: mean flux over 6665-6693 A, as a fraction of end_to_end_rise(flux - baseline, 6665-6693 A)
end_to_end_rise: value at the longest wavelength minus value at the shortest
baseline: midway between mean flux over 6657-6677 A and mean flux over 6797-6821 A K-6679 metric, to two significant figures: 40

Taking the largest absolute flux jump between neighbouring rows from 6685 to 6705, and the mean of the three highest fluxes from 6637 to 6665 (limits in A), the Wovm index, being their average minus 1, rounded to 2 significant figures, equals 0.49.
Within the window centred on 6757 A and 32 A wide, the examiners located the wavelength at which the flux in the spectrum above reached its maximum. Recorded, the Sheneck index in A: 6747.0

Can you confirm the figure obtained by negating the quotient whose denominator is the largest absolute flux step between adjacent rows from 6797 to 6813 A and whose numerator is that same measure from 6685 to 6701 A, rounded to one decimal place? -2.2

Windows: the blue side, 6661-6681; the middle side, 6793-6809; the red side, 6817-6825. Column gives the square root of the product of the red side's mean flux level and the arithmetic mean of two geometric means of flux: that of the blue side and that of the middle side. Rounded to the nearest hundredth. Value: 2.03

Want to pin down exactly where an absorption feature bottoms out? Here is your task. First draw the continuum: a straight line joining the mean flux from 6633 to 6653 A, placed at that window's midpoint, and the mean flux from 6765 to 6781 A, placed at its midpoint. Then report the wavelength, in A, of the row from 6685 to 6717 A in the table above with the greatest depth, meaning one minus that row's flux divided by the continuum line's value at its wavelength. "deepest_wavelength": 6695.0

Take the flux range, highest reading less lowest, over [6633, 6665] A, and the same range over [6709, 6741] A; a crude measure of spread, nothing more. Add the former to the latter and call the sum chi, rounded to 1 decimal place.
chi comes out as 1.1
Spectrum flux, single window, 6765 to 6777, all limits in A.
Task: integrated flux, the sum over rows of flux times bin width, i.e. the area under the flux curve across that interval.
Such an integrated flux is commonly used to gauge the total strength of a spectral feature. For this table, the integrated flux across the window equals 25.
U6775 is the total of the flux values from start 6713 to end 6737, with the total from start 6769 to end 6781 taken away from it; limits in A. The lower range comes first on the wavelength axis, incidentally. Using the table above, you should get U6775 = 5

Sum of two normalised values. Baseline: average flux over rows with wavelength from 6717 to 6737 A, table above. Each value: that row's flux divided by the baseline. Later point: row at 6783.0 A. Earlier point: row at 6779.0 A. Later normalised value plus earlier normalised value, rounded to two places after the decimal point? 2.25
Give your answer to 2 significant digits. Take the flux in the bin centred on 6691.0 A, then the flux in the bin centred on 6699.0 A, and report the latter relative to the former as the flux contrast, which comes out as 0.93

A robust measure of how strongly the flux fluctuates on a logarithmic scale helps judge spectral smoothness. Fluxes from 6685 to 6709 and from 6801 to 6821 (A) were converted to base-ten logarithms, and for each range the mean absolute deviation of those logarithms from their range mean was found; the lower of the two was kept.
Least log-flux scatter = 0.017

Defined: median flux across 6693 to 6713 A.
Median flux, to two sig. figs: 2.2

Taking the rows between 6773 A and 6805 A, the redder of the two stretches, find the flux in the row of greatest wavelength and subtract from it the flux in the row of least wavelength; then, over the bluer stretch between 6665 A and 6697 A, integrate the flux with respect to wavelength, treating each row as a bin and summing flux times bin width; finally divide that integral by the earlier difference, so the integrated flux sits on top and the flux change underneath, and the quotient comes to -197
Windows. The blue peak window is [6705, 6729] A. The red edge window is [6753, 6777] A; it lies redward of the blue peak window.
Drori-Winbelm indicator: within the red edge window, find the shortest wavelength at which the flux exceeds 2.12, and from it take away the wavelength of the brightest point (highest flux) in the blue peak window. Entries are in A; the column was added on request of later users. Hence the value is 60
